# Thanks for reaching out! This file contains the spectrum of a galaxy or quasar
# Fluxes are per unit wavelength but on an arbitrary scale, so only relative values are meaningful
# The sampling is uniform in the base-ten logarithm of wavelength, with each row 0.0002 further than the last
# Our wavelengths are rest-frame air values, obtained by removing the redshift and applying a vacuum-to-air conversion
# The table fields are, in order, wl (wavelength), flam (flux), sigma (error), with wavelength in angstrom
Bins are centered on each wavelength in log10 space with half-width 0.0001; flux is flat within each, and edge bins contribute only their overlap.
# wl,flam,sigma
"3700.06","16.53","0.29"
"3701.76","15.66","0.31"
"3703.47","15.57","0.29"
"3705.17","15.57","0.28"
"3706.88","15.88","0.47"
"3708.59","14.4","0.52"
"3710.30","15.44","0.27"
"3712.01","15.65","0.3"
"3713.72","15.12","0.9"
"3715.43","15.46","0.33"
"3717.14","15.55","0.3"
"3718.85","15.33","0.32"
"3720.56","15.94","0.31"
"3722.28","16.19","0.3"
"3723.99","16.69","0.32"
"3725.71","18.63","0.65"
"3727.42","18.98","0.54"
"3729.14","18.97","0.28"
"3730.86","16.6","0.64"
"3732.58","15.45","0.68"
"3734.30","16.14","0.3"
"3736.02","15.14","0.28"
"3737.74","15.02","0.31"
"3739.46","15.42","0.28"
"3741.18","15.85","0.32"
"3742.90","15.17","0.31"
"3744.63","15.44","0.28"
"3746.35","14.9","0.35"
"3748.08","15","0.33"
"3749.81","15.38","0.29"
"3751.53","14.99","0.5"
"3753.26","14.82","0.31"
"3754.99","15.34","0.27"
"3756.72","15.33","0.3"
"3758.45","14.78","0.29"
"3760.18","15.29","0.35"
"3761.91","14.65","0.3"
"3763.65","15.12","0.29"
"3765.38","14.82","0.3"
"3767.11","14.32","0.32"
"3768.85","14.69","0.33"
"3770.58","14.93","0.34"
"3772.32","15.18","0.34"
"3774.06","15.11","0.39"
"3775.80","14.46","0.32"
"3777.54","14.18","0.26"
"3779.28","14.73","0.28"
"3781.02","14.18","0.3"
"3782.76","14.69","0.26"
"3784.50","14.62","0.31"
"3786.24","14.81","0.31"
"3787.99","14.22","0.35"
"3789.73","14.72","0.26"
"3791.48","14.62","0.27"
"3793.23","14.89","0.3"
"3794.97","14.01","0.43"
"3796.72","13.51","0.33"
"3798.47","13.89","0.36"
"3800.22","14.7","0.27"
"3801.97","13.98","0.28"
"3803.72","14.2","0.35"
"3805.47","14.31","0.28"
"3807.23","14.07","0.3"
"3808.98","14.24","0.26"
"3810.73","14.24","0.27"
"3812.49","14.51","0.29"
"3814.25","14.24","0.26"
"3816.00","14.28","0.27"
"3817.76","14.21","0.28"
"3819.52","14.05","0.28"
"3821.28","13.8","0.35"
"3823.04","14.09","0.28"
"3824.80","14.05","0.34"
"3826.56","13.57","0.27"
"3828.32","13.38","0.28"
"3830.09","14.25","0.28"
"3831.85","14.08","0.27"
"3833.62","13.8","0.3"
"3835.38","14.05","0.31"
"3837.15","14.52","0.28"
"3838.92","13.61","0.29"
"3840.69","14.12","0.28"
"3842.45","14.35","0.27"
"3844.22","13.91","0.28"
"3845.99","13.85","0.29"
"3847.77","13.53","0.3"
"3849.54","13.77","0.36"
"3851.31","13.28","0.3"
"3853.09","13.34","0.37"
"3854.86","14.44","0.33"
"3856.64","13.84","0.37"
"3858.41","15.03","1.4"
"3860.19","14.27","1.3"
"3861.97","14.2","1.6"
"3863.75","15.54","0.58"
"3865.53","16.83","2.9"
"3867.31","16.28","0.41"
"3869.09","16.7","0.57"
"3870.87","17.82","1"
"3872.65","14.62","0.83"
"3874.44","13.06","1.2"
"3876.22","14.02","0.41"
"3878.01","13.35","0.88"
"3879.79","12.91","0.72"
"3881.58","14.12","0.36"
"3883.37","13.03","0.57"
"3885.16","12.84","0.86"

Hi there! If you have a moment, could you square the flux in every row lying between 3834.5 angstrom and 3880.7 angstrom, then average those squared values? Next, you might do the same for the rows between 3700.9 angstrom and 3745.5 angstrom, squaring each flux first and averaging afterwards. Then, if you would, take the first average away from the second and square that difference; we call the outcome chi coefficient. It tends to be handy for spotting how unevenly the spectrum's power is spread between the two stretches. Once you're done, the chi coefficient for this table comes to 2173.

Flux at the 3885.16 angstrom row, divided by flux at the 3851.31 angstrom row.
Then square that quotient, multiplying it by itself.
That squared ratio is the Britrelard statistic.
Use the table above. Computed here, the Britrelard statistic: 0.93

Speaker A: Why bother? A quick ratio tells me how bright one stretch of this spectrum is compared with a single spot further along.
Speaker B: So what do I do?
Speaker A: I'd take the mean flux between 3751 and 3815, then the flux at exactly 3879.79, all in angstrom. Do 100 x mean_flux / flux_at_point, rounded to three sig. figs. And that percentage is 113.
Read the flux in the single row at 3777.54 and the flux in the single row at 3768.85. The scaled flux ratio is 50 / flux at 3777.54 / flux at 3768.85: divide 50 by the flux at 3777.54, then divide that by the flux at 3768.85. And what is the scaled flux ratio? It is 0.240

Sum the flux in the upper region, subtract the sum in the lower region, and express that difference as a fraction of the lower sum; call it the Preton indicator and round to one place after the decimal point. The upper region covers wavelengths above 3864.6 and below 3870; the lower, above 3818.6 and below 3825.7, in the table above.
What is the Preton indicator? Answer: -0.1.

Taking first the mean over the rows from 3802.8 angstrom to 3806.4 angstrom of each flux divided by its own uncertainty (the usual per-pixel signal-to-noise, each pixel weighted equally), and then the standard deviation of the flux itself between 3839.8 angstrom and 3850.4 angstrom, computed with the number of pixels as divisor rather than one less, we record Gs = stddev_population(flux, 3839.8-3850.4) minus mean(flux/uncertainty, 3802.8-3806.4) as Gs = -46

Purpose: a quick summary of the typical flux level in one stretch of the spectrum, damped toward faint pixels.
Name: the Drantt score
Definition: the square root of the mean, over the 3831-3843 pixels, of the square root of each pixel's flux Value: 1.94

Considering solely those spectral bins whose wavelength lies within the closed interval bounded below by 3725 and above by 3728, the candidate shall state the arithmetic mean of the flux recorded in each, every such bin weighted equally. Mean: 18.8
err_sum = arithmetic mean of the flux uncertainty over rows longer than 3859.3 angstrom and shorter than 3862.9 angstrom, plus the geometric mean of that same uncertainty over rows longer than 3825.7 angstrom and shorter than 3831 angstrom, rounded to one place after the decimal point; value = 1.7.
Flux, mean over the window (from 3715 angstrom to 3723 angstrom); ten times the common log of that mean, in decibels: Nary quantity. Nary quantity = 11.96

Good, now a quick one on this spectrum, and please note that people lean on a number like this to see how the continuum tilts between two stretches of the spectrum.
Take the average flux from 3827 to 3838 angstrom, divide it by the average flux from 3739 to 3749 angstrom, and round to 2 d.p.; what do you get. 0.92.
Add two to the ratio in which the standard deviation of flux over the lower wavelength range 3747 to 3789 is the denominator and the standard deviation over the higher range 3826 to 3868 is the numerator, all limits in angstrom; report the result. 4.4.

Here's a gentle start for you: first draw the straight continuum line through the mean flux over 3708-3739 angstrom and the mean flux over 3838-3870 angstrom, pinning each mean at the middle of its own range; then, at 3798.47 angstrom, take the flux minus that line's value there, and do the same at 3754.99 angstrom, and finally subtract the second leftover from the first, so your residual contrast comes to -0.90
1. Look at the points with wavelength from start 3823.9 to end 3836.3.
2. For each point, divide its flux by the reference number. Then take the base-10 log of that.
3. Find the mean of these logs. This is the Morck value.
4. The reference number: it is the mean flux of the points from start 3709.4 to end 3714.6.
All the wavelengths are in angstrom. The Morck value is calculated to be -0.045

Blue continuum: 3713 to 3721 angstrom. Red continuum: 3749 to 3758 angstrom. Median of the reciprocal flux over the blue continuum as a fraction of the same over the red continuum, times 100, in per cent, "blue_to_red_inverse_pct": 99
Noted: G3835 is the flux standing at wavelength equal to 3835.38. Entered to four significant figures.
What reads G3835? 14.05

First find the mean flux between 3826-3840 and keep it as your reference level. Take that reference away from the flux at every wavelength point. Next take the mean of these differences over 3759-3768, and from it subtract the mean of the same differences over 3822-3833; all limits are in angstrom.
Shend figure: 0.94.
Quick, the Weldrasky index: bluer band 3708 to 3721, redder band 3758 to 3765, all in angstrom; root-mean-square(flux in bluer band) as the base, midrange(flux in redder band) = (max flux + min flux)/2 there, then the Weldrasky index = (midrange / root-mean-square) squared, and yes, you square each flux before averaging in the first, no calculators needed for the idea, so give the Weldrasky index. 0.949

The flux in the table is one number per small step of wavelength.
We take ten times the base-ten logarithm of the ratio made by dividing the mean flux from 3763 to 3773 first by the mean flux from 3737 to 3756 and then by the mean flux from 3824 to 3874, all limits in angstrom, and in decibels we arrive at -11.7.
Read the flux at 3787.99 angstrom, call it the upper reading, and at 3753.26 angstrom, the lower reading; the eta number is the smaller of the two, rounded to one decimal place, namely 14.2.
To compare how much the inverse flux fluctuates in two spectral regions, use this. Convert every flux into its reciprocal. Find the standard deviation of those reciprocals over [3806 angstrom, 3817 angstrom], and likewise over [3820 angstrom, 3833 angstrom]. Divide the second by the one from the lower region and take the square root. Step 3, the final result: 1.6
